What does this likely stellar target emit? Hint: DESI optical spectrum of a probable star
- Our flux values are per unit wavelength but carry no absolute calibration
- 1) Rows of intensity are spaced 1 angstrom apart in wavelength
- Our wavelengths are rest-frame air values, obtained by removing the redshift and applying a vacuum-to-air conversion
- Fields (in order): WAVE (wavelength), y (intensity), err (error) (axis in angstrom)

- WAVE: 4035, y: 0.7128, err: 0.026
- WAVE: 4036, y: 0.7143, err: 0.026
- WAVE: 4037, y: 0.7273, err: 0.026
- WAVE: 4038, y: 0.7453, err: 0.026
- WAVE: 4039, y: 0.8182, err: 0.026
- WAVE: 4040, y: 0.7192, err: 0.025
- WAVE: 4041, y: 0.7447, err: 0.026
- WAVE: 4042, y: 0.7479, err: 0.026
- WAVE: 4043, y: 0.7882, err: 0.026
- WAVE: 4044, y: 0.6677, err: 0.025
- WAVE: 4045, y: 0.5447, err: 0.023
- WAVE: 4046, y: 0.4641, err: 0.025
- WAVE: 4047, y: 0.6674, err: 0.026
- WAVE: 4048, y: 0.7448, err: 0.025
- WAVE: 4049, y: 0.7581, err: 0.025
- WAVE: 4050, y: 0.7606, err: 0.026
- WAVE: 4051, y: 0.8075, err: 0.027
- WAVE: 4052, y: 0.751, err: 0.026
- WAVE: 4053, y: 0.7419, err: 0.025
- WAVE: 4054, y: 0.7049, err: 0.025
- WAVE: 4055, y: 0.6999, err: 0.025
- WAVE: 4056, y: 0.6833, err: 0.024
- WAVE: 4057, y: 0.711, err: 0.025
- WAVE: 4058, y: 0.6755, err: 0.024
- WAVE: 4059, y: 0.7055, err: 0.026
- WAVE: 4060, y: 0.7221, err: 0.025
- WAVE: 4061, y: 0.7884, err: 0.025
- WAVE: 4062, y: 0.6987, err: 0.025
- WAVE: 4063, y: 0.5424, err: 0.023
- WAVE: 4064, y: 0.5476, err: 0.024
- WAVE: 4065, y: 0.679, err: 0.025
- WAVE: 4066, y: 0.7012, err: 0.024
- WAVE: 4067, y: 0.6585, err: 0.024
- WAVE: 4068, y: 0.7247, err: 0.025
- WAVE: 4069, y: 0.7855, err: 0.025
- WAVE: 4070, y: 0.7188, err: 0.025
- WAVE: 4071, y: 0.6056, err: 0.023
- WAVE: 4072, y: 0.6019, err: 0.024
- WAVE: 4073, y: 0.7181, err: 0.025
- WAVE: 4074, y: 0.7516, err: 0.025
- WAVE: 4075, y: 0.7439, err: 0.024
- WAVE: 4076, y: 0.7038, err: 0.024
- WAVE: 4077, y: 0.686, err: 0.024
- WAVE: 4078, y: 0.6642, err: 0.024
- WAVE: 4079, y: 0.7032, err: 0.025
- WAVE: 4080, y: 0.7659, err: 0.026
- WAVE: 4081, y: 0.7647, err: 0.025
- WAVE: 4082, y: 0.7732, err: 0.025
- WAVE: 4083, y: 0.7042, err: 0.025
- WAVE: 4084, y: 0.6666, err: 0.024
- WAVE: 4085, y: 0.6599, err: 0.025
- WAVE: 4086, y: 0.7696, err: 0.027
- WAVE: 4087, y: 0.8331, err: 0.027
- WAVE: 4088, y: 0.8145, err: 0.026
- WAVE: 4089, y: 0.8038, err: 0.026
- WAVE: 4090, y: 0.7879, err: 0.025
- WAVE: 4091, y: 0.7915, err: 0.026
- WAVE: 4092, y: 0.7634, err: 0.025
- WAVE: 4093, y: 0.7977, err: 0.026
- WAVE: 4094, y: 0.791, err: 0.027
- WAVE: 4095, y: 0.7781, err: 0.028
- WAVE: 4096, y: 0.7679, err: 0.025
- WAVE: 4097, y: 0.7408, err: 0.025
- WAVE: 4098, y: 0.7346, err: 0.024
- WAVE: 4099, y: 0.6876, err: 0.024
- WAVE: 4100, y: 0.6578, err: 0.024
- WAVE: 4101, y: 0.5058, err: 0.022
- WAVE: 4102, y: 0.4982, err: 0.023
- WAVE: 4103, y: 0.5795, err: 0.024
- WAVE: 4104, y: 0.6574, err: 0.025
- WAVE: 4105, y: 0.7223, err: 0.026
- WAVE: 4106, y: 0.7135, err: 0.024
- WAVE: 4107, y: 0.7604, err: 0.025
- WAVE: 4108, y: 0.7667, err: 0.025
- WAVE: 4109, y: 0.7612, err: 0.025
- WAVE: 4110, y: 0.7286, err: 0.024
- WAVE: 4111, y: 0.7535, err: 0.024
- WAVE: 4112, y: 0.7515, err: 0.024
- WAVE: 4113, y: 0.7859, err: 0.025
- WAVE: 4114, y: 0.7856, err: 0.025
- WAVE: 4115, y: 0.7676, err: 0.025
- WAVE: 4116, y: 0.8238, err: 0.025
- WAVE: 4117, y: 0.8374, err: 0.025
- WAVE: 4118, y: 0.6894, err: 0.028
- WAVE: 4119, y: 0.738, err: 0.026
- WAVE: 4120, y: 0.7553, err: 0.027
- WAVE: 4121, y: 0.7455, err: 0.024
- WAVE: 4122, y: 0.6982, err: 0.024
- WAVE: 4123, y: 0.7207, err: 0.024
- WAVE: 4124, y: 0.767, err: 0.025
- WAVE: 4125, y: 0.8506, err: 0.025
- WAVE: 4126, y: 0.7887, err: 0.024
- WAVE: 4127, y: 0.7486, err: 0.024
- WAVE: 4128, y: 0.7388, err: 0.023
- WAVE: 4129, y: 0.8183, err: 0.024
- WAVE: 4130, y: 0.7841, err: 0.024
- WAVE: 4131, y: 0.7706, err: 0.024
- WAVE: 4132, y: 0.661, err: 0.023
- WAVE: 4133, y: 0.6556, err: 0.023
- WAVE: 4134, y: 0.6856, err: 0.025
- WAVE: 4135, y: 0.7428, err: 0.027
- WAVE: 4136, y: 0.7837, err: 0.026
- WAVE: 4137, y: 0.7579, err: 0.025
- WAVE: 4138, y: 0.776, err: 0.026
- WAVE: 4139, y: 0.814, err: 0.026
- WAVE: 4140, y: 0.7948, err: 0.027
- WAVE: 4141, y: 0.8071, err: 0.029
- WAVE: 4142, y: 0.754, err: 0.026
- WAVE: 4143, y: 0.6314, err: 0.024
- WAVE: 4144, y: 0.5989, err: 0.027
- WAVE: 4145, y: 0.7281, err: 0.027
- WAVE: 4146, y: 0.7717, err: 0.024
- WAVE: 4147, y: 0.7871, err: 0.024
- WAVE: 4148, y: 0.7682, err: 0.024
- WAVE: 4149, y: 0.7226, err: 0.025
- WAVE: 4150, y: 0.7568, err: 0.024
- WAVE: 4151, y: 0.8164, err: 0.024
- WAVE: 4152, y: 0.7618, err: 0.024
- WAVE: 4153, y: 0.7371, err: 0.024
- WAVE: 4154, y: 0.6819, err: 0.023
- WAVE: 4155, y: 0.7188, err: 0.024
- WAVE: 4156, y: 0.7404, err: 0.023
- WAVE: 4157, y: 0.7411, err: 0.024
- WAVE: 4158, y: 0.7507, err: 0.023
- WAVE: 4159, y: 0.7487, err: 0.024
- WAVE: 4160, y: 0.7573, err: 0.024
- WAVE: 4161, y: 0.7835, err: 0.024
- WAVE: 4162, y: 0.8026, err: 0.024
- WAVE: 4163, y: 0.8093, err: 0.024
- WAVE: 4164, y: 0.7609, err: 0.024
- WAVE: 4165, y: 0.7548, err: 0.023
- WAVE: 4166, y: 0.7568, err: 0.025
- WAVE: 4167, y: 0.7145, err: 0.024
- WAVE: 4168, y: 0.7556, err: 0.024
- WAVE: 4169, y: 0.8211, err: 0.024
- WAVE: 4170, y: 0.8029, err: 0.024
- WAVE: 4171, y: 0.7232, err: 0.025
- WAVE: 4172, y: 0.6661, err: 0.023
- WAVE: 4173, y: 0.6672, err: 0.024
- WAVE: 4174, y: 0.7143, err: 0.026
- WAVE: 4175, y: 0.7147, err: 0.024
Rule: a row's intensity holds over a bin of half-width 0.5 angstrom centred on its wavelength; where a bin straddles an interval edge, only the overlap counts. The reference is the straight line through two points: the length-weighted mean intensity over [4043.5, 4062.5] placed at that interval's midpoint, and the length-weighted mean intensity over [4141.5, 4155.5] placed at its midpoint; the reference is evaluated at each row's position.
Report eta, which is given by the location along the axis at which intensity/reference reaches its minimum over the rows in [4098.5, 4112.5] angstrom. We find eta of 4102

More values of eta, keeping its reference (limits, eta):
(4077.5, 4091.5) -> 4085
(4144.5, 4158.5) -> 4154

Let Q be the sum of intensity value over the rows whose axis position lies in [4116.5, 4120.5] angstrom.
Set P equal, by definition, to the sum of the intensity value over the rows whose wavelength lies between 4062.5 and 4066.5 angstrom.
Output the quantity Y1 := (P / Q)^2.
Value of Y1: 0.67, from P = 2.47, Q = 3.02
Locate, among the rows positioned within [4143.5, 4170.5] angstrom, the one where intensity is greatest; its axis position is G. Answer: 4169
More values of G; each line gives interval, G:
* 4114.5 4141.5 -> 4125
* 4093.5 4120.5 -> 4117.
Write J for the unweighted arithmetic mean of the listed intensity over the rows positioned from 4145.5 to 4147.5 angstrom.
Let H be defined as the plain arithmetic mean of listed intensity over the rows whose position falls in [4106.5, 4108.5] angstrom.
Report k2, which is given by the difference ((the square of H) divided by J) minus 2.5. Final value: -1.752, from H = 0.76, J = 0.779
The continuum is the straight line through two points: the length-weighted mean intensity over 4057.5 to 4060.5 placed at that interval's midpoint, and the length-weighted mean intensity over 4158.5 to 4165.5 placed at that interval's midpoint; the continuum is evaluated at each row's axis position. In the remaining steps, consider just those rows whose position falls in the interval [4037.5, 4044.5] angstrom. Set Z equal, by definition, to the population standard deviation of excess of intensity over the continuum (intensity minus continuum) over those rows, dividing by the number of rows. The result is 0.045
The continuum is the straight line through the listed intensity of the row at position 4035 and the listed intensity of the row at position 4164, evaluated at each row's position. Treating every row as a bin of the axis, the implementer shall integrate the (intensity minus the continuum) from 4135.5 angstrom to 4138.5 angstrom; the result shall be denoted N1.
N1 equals 0.07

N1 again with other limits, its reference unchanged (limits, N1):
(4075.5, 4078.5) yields -0.13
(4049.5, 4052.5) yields 0.16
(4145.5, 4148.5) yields 0.06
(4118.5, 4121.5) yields 0.01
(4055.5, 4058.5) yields -0.09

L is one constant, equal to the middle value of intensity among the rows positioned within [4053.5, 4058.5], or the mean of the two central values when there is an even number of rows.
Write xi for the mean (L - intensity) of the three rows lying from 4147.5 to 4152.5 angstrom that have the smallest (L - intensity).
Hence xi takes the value -0.08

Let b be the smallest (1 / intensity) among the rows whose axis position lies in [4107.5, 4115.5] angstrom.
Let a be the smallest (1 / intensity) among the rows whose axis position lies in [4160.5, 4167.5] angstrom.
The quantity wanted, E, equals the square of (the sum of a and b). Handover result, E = 6.3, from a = 1.236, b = 1.27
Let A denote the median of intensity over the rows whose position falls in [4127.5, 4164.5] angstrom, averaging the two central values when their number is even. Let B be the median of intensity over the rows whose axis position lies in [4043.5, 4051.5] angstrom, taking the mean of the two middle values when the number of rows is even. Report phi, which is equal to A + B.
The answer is 1.46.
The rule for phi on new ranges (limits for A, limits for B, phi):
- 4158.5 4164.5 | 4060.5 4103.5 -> 1.49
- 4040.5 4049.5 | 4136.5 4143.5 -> 1.52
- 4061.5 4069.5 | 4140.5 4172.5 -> 1.44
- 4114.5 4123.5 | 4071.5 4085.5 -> 1.45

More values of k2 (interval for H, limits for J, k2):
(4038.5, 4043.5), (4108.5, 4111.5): -1.720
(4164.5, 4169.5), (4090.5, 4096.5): -1.760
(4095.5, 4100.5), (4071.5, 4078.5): -1.759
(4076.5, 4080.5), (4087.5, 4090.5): -1.881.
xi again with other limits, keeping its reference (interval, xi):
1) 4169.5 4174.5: -0.05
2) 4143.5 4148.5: -0.08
